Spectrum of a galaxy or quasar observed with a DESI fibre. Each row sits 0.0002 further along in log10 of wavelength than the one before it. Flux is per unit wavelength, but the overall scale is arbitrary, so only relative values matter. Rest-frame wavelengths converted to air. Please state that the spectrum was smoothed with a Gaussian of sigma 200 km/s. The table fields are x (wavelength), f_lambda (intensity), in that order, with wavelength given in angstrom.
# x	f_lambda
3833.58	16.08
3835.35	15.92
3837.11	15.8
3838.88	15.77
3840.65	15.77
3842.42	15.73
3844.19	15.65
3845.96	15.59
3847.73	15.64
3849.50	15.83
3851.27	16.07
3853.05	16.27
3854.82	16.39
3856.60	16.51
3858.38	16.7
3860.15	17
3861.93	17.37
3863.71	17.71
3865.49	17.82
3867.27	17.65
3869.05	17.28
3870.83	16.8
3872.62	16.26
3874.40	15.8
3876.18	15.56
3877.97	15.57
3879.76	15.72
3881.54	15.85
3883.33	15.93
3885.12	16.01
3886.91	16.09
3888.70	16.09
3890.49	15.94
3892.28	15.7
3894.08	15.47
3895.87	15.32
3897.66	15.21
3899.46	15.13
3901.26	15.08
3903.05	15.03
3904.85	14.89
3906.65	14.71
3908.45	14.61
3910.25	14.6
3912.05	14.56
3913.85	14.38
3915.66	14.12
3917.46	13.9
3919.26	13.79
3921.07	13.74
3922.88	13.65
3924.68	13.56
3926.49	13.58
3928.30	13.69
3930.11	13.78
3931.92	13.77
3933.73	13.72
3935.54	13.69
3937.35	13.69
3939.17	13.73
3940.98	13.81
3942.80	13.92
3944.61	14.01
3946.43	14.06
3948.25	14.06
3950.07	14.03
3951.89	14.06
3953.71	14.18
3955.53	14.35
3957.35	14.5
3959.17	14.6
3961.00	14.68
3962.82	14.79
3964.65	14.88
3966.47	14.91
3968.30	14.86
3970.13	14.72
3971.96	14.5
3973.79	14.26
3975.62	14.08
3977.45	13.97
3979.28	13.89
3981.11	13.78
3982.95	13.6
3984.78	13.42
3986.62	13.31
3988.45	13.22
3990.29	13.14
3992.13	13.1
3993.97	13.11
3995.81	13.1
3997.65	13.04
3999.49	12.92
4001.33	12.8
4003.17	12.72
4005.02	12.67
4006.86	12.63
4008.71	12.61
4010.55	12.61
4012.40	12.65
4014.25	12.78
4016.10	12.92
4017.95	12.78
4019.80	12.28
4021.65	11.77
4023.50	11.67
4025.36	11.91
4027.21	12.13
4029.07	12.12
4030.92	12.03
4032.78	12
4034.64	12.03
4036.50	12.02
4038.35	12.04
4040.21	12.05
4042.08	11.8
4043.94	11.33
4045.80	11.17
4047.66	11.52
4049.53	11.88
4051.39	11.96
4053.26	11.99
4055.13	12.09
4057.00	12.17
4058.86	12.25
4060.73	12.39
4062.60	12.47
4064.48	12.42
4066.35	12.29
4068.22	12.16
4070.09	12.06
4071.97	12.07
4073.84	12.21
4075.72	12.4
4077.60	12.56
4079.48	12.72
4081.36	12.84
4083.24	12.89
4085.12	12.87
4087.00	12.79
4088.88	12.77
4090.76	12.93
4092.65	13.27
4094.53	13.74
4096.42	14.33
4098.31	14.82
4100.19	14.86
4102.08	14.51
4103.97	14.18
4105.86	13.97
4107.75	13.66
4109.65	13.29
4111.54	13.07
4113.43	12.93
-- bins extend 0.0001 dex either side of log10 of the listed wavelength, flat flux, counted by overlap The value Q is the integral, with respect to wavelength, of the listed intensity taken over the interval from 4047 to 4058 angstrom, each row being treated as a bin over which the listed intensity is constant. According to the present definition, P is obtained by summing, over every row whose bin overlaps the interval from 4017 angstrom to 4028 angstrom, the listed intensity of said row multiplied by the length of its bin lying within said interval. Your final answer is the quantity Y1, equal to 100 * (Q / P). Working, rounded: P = 133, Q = 131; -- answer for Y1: 99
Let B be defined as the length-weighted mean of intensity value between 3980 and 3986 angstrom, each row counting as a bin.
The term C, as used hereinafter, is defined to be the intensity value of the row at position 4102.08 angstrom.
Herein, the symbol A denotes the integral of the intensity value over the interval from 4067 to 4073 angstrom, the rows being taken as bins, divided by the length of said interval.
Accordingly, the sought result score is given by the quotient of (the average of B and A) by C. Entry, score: 0.89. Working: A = 12.1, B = 13.6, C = 14.51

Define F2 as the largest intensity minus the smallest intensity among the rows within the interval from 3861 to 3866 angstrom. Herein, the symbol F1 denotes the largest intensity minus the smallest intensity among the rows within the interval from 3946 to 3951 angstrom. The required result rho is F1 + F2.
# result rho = 0.5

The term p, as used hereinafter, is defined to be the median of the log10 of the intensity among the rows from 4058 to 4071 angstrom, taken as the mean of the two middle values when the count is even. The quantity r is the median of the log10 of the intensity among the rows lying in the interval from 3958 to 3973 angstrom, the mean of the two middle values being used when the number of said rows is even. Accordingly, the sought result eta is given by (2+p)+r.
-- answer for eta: 4.26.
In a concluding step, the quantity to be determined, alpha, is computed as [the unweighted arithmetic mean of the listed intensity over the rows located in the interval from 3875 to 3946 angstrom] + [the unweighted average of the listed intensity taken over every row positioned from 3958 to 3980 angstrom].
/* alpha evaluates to 29.2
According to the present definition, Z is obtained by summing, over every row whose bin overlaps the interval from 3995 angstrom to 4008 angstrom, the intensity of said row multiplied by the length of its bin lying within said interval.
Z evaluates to 167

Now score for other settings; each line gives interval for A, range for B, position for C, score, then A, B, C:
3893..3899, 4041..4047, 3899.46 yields 0.88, 15.3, 11.5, 15.13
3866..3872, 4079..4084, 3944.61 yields 1.07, 17.2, 12.8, 14.01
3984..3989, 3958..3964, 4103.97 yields 0.99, 13.3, 14.7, 14.18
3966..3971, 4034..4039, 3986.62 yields 1.01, 14.8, 12.0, 13.31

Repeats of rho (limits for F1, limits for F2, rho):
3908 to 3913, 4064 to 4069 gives 0.3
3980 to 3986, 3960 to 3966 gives 0.6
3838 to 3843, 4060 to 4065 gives 0.1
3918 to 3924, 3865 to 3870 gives 0.7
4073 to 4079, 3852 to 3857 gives 0.6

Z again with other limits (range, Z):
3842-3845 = 47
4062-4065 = 37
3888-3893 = 80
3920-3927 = 95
